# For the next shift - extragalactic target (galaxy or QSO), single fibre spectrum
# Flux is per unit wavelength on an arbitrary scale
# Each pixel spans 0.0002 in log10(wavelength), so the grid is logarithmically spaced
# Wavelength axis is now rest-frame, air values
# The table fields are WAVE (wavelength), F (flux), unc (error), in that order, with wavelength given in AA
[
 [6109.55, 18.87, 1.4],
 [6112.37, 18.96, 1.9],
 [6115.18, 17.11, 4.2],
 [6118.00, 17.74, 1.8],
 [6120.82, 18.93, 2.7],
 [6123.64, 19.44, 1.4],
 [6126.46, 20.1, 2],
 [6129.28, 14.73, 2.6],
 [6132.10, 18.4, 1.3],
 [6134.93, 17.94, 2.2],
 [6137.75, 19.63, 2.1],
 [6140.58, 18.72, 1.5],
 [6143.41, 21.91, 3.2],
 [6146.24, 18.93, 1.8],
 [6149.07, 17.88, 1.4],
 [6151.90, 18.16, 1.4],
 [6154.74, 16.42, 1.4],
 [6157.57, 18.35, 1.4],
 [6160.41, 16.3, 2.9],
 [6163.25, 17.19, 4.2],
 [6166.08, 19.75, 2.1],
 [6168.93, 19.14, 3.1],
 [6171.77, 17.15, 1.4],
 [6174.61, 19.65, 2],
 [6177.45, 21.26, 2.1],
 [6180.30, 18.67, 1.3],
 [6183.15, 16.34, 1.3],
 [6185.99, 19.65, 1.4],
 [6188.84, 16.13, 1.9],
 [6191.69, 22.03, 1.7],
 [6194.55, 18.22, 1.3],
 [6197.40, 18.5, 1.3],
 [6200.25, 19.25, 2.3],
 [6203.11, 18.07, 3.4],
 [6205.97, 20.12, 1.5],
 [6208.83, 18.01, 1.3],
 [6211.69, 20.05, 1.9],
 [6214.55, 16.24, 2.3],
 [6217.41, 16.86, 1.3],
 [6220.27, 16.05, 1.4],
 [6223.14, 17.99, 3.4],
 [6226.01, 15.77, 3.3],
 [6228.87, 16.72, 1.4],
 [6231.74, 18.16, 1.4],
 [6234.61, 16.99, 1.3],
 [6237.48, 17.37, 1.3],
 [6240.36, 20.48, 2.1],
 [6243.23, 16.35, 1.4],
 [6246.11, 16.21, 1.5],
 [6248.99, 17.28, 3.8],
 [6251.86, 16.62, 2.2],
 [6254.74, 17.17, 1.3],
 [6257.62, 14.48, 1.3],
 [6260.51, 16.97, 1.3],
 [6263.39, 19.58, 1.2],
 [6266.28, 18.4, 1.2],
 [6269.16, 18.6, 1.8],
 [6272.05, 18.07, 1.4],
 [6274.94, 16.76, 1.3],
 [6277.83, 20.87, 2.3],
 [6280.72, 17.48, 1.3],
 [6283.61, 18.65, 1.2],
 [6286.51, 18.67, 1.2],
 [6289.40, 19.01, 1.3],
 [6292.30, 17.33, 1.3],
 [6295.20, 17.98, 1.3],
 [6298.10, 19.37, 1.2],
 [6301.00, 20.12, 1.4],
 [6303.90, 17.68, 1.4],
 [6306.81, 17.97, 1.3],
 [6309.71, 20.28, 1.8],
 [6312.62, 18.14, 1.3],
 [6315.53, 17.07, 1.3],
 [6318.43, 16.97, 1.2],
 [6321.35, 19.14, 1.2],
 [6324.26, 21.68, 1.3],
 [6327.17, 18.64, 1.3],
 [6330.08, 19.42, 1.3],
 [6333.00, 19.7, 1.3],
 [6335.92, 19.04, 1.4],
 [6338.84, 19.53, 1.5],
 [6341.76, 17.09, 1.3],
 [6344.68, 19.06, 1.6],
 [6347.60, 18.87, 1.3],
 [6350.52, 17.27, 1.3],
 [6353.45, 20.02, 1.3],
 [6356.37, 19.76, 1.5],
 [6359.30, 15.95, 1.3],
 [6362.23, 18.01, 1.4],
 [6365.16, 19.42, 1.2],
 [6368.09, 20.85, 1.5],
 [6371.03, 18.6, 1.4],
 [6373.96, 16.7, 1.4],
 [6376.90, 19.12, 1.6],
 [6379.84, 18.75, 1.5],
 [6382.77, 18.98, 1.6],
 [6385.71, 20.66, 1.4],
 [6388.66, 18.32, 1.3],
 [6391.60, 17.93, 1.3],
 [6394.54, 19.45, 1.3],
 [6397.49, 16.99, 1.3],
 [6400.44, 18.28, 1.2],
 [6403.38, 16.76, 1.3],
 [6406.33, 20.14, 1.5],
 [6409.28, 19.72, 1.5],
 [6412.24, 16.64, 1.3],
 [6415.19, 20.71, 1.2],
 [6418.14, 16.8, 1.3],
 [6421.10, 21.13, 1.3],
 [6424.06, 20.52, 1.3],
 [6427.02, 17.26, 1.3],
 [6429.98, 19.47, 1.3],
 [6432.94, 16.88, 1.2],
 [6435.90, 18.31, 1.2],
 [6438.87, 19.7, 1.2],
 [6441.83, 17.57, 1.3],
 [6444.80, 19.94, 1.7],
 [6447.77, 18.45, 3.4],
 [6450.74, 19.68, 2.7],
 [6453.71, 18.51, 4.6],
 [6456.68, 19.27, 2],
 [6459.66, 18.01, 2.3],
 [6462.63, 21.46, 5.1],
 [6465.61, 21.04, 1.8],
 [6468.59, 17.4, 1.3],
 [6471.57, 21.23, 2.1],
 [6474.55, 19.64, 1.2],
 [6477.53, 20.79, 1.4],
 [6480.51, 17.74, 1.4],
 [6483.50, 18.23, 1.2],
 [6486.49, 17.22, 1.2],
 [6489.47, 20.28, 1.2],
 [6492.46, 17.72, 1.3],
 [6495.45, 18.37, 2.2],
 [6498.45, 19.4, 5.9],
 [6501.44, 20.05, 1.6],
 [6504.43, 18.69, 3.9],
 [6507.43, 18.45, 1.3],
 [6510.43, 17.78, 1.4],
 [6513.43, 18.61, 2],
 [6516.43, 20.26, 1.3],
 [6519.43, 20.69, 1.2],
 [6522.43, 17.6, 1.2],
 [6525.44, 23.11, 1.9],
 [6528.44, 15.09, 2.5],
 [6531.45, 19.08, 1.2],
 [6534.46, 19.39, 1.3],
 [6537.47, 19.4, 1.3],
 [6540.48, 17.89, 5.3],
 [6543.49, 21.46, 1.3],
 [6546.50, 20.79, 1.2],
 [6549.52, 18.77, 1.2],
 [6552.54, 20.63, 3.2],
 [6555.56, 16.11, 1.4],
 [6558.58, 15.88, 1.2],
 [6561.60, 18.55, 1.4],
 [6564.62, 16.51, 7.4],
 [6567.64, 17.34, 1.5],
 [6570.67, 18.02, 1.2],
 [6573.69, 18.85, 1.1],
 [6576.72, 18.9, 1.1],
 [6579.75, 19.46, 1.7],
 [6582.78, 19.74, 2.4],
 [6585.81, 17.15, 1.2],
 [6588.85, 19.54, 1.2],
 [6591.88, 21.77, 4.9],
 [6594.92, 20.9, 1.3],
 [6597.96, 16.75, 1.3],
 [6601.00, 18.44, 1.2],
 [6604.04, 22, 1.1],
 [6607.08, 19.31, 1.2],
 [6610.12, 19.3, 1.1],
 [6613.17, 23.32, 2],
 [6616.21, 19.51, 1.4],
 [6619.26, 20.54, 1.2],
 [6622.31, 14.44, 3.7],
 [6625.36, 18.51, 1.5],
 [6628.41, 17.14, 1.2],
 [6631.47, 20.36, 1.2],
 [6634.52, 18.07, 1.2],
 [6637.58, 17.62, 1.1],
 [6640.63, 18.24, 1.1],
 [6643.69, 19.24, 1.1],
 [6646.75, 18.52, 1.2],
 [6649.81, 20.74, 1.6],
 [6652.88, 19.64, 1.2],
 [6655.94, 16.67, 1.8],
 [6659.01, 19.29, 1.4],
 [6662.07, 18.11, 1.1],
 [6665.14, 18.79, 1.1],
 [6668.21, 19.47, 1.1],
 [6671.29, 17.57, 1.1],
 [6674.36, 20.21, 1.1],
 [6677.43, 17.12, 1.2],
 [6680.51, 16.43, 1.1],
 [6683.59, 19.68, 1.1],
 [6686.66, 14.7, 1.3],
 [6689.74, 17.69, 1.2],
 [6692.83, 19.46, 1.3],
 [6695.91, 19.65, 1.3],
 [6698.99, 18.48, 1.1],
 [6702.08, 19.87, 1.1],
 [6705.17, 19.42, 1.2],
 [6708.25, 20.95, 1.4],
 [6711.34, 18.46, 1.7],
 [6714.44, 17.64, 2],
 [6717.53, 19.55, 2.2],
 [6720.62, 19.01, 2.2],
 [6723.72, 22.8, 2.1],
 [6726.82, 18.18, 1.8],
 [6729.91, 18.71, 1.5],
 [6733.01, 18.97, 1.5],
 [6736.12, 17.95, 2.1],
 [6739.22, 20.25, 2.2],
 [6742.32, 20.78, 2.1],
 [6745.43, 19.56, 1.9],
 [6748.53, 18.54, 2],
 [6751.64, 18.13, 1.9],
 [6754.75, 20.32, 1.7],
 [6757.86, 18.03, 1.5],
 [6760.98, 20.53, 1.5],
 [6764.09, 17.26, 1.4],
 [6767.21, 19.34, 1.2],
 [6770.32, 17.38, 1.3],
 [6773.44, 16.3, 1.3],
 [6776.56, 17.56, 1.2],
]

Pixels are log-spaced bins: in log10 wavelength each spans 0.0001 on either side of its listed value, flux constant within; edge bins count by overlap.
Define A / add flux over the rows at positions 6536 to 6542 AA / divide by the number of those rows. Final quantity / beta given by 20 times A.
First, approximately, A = 18.6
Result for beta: 373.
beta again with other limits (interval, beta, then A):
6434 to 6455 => 378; 18.9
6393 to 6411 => 371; 18.6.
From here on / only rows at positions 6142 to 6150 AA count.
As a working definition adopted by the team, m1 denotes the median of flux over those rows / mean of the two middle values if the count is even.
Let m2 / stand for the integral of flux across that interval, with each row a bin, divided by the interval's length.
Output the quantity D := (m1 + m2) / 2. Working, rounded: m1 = 18.93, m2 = 19.7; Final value 19.3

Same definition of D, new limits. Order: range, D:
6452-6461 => 18.6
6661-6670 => 18.8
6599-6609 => 19.5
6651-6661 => 18.9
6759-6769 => 19.2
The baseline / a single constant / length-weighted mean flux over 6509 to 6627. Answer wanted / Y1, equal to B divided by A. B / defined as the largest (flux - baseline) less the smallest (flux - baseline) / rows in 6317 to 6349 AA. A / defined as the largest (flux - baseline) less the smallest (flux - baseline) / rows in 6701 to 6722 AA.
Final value 1.4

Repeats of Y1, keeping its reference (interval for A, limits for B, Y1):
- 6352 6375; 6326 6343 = 0.5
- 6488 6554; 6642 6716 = 0.8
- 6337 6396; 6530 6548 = 0.7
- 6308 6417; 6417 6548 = 1.4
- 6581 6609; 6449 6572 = 1.5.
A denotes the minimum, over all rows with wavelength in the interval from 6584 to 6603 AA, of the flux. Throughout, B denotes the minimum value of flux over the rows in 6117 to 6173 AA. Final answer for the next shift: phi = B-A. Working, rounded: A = 16.75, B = 14.73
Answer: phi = -2.0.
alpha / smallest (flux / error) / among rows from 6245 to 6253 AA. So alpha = 5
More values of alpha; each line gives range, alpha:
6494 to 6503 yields 3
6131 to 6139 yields 8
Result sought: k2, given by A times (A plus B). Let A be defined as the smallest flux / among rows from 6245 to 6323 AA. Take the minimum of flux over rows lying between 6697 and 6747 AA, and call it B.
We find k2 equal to 465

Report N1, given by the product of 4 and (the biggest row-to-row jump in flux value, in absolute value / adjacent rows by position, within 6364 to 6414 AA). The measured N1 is 13.5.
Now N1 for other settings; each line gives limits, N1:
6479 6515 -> 12.2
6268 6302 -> 16.4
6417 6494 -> 17.3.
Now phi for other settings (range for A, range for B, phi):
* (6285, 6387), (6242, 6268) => -1.5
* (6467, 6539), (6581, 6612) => 1.7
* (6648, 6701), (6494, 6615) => 0.4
